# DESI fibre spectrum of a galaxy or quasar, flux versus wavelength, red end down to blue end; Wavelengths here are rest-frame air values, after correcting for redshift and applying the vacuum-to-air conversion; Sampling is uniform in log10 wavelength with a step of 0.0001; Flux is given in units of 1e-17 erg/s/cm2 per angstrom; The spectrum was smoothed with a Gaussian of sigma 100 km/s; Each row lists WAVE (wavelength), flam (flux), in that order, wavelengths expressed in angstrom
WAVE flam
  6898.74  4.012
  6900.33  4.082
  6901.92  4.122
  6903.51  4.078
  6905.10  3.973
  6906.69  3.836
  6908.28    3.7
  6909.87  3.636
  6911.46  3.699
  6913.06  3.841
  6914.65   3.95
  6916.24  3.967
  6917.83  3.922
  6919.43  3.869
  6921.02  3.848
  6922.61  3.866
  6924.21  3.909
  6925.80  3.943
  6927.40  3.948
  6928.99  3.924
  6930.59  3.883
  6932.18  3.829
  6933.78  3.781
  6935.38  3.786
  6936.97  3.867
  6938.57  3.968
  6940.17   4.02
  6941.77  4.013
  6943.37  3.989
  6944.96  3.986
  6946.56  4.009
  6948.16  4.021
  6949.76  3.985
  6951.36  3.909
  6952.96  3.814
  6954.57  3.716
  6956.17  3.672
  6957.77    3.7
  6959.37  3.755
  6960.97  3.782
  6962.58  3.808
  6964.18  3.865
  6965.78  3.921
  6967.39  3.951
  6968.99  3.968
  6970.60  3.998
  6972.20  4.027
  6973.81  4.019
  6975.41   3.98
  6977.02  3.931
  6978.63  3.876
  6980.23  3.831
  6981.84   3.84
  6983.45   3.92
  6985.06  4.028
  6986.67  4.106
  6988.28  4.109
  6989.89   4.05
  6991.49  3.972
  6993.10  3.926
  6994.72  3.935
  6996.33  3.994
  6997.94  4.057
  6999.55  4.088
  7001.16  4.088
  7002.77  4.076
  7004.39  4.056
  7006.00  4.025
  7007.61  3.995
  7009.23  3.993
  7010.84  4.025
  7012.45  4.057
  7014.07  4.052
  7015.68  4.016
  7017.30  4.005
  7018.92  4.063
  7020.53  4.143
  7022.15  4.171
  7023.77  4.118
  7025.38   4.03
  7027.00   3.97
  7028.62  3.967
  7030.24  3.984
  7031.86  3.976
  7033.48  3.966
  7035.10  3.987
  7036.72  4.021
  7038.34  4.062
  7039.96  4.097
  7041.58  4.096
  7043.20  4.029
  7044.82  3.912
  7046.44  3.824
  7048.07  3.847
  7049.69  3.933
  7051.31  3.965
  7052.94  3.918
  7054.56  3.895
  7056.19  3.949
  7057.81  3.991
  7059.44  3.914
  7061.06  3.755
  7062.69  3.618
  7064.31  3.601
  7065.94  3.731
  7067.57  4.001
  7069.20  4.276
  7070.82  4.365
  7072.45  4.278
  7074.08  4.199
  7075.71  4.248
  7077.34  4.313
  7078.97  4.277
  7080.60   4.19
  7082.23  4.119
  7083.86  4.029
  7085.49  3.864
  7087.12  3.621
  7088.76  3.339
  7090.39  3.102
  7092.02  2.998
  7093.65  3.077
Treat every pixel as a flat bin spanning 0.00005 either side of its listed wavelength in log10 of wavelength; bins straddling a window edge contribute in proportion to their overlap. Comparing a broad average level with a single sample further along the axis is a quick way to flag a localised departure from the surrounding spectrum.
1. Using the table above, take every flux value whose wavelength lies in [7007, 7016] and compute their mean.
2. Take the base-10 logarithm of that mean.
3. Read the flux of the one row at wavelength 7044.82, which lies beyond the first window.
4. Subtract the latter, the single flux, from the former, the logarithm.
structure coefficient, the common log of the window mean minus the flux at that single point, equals -3.31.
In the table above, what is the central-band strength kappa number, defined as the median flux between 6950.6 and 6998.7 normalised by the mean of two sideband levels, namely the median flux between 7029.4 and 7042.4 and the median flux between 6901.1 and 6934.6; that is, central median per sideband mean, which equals 1.00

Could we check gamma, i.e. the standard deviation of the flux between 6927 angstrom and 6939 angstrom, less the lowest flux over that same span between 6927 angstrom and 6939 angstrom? -3.71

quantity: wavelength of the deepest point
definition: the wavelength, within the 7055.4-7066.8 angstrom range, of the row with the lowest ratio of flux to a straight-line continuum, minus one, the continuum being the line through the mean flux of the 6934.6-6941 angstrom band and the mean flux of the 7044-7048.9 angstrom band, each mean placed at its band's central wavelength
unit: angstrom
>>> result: 7064.31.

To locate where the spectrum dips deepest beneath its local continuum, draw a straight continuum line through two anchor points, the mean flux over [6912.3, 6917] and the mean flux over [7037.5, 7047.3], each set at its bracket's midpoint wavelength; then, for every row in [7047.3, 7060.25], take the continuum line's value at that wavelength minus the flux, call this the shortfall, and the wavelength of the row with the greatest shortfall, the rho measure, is 7048.07 angstrom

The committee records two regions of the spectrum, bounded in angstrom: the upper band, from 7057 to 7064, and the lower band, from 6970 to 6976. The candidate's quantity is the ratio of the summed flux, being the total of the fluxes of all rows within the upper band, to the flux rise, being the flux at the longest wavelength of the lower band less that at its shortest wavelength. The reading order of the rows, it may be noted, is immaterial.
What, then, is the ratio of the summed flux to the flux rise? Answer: -849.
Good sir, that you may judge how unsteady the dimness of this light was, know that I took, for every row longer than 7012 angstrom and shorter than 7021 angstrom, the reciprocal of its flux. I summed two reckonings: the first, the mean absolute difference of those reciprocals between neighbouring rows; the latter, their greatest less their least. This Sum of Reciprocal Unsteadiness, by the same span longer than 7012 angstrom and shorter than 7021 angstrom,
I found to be 0.011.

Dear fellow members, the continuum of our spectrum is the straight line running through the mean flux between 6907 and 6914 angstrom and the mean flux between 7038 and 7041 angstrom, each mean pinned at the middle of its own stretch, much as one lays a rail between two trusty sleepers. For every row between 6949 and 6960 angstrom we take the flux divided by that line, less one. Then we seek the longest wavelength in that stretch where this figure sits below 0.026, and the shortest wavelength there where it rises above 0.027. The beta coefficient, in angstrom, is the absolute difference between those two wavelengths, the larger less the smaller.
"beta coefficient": 9.6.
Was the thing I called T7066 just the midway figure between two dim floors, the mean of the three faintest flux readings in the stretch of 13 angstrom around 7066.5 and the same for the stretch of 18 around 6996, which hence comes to 3.80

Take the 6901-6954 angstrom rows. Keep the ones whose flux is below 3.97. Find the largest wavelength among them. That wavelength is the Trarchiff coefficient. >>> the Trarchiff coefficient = 6952.96 angstrom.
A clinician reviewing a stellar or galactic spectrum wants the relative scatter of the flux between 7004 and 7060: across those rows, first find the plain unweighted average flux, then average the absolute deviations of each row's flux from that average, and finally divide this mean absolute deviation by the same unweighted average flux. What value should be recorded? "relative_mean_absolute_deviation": 0.0149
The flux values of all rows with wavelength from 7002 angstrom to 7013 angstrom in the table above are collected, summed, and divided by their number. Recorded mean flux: 4.03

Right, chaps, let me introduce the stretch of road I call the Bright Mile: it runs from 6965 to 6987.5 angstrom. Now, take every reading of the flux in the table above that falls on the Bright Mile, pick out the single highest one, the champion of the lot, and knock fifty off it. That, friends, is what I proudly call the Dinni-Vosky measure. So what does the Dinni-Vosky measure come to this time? -45.9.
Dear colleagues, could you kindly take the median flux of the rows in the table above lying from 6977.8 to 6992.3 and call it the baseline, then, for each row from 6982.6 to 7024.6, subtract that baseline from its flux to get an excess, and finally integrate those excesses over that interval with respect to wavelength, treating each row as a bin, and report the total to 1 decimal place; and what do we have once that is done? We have 2.9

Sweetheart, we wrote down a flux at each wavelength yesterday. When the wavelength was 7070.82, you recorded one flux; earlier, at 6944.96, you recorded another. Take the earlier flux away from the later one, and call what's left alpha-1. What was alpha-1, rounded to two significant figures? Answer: 0.38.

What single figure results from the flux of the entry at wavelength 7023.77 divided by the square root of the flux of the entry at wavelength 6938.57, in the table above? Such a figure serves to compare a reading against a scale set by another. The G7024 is 2.07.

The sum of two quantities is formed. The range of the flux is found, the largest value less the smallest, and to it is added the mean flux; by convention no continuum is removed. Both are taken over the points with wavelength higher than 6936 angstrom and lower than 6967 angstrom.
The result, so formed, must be 4.23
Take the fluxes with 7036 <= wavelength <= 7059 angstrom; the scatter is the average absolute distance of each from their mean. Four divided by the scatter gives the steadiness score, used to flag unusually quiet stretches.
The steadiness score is 57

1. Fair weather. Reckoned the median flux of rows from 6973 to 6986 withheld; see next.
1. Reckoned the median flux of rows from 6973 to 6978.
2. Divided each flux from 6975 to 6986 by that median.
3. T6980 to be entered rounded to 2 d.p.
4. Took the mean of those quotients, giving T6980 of 0.98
